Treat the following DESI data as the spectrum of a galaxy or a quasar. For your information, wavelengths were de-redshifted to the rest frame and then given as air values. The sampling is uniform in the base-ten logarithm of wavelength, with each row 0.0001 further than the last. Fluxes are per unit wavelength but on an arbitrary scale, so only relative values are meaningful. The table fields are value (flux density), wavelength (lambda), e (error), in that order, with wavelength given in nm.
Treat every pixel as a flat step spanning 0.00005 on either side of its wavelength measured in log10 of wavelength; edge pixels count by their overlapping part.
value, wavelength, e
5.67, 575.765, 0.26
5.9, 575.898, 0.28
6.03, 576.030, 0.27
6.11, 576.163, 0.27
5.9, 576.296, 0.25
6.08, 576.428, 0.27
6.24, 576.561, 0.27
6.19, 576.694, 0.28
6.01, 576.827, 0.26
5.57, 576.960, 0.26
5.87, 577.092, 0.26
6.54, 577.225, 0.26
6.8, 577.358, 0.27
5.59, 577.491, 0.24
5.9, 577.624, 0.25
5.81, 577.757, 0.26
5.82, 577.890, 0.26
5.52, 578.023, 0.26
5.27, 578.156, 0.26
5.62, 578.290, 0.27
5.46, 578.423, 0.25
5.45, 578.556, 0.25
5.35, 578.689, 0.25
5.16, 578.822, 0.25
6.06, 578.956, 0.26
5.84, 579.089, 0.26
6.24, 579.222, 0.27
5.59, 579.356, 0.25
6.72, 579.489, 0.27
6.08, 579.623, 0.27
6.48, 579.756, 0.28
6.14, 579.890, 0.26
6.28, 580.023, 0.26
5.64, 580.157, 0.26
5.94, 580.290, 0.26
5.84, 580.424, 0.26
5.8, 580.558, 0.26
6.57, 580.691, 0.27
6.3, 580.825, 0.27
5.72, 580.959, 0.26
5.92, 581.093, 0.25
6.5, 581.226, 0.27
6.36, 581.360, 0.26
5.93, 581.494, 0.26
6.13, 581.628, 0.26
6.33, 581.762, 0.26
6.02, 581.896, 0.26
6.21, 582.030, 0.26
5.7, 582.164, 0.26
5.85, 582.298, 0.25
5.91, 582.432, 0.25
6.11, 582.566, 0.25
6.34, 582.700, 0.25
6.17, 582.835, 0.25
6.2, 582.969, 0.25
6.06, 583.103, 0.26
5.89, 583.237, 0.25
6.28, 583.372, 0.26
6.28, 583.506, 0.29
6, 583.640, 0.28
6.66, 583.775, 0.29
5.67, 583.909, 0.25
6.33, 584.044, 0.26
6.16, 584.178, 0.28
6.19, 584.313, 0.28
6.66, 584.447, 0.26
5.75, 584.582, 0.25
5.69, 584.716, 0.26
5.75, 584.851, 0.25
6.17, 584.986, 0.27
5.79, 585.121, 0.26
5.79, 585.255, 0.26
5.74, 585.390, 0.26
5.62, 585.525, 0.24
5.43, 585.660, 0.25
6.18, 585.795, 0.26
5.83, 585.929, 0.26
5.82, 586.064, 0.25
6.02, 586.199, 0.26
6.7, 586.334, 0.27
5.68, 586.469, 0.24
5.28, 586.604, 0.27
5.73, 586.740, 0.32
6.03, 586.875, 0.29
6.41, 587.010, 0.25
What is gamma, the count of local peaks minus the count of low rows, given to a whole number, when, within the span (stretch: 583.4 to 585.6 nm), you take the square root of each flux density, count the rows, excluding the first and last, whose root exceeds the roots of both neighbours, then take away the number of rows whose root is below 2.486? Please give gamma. -7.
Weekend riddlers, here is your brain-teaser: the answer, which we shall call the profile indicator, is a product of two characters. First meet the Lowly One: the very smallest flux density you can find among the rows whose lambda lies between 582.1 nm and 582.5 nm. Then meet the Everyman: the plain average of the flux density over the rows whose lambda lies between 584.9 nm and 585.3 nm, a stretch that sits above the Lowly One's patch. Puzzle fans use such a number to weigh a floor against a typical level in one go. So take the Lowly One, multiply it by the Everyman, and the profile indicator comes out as 33.7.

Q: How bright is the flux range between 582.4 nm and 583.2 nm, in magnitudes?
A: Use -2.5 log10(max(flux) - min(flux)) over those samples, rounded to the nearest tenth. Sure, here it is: 0.9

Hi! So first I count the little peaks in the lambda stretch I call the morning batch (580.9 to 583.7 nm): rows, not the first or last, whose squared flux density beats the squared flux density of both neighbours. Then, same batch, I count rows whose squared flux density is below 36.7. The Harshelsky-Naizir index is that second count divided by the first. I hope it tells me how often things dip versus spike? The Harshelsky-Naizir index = 1.8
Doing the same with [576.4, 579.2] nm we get 2.5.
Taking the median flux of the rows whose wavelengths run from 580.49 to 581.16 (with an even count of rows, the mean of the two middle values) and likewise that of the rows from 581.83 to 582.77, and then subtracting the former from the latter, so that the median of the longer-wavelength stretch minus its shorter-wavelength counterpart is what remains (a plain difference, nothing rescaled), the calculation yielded 0.1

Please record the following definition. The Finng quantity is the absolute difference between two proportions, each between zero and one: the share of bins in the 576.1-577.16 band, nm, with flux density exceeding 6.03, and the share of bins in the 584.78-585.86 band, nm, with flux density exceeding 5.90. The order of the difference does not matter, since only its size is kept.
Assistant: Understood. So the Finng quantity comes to 0.25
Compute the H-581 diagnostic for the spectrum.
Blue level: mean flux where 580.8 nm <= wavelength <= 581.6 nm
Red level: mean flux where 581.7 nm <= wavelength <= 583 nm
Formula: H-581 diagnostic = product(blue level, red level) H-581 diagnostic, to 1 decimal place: 37.2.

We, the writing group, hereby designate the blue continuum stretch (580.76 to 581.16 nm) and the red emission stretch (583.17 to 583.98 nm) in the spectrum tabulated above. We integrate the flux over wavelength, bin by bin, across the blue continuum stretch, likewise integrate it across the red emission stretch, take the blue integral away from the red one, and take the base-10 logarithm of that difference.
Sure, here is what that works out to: 0.4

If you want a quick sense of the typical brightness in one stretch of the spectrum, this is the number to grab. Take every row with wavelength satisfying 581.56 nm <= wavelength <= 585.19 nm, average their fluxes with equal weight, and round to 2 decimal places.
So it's 6.09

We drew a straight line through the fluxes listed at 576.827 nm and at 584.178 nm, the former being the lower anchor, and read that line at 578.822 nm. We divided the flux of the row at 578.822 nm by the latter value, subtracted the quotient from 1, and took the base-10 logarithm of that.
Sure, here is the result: -0.83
